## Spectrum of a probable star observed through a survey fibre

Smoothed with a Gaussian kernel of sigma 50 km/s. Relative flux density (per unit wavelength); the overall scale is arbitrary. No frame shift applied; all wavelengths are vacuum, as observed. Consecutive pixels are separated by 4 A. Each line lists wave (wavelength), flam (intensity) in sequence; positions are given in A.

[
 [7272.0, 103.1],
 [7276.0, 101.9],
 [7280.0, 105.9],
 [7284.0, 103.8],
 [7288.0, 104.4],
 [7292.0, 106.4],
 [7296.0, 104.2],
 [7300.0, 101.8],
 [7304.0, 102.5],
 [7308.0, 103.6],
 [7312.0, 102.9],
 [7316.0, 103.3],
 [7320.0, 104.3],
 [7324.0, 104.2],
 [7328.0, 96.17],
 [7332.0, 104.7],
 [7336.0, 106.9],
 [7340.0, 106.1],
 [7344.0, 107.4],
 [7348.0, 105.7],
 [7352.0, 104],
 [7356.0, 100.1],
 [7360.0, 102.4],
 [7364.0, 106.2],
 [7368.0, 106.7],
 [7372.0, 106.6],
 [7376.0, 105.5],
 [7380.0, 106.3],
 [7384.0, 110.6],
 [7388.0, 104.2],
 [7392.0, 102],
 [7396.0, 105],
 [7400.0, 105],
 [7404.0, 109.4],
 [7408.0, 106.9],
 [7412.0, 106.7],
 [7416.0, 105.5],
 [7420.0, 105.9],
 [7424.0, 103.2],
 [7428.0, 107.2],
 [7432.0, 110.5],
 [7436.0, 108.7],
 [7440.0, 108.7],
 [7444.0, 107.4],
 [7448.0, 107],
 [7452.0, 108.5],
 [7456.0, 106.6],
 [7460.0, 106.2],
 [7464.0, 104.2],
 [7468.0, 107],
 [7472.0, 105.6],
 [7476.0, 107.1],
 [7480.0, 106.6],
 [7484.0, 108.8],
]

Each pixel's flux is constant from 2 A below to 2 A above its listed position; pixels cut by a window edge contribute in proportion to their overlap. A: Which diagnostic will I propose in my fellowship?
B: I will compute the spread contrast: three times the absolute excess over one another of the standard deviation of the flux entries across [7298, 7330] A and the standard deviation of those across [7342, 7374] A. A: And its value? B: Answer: 0.3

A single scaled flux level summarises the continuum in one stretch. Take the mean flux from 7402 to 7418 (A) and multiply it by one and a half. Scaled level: 161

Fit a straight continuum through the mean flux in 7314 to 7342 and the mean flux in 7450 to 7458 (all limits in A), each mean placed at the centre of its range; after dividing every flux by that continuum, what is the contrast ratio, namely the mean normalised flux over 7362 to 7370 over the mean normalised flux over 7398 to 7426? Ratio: 1.017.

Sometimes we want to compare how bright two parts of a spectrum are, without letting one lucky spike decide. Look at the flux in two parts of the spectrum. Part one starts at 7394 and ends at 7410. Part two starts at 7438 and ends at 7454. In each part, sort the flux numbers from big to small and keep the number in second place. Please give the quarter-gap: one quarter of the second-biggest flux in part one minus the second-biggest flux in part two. -0.4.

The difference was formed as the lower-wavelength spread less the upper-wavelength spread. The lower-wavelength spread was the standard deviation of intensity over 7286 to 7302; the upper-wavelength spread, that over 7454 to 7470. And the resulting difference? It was 0.6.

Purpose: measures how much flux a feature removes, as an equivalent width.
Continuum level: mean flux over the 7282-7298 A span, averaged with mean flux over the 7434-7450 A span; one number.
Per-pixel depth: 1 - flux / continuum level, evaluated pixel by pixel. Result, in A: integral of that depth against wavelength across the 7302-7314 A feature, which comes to 0.38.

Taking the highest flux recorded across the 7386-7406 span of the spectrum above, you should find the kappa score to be 109.4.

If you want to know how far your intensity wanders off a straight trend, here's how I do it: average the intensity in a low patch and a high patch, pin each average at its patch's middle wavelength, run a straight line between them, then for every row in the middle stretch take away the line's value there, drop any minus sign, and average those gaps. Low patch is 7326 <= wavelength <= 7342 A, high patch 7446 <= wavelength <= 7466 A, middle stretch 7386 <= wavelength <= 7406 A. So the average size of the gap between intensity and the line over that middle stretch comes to 1.6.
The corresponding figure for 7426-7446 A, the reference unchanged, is 2.5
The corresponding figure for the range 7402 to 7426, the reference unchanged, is 1.6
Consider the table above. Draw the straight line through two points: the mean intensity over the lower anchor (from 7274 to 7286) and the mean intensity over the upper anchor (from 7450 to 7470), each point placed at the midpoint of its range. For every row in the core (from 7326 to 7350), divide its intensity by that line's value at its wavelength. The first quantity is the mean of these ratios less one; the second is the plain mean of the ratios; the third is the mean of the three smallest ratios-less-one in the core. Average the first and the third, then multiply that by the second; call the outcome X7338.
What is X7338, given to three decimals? -0.013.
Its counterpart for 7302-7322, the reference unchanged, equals -0.012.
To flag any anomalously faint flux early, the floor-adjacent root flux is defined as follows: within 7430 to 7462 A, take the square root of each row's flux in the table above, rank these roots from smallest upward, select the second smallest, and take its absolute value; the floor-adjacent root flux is 10.3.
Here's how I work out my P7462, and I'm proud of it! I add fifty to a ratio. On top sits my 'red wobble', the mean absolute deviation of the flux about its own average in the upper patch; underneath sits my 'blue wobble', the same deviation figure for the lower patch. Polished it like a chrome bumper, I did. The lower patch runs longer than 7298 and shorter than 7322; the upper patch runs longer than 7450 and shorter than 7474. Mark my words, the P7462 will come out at 51.5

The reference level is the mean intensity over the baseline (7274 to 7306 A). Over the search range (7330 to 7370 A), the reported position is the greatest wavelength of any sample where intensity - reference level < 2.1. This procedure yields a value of 7360.0 A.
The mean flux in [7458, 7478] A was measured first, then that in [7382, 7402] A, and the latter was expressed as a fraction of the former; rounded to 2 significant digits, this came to 0.99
